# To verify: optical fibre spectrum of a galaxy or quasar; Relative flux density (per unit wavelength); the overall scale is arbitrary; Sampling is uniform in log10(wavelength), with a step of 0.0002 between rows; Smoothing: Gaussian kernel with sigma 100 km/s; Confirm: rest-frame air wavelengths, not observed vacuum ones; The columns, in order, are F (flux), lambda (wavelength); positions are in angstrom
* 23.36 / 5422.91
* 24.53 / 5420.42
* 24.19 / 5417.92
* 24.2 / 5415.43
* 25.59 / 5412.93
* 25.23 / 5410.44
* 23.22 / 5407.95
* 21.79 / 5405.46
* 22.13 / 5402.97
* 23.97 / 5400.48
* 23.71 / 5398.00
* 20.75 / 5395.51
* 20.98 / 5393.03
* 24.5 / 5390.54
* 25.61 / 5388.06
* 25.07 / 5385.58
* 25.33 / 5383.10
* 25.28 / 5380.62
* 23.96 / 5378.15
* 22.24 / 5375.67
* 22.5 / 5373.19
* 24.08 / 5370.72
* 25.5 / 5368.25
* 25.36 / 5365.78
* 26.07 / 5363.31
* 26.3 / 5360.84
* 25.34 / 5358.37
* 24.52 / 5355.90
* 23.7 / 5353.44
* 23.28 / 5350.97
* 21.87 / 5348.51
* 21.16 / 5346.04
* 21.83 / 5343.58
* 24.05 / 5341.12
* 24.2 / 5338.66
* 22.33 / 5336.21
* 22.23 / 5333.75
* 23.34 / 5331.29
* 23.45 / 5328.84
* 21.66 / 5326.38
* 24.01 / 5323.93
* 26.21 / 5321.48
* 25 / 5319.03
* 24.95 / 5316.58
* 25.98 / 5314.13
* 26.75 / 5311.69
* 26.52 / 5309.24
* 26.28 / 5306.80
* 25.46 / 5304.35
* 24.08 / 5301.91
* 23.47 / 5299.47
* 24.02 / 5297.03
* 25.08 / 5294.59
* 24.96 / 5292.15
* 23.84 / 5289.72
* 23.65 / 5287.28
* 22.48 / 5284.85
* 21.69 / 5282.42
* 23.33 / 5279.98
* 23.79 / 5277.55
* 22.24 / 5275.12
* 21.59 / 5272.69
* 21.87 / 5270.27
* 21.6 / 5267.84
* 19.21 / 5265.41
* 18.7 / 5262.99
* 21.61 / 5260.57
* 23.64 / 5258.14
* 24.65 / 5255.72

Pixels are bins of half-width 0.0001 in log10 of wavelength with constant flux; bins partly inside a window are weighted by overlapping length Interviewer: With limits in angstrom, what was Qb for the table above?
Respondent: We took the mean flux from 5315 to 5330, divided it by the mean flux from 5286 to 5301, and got 1.00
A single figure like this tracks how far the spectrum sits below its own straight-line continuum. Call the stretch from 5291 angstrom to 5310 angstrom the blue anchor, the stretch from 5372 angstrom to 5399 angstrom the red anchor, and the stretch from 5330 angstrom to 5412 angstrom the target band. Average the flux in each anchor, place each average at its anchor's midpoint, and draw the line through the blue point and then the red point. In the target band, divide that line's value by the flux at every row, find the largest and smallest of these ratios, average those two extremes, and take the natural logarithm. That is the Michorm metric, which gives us 0.03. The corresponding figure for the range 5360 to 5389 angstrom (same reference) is -0.01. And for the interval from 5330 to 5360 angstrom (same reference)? 0.05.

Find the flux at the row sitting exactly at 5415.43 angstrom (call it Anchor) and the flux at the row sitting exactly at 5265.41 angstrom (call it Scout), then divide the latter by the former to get 0.79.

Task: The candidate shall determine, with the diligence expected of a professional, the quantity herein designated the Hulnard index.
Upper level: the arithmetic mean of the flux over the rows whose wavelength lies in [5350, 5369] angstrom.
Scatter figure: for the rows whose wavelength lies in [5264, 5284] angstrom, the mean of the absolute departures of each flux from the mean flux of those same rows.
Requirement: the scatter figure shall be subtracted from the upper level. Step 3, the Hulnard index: 24.1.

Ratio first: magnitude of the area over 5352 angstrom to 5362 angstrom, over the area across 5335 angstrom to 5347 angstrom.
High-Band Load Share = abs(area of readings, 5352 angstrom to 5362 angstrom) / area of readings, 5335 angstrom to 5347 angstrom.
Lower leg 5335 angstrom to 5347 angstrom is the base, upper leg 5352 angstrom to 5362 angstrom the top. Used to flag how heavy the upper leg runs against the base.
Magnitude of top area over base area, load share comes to 0.9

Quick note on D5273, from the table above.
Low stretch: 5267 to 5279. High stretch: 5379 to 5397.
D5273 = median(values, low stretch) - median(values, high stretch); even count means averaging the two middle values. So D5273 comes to -3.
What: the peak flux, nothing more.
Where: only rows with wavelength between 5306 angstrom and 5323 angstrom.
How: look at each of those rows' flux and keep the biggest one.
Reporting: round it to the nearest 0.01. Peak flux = 26.75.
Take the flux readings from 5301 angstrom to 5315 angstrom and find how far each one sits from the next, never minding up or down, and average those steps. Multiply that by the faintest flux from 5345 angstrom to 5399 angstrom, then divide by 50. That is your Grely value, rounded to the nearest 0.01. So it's 0.29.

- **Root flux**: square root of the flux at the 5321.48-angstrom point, 5.1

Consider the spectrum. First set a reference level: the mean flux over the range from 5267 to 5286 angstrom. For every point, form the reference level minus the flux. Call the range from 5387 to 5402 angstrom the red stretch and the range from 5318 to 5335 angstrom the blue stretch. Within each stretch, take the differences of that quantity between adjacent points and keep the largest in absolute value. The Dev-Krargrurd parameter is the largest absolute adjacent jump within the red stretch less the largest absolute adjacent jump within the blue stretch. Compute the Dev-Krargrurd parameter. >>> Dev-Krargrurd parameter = 1.2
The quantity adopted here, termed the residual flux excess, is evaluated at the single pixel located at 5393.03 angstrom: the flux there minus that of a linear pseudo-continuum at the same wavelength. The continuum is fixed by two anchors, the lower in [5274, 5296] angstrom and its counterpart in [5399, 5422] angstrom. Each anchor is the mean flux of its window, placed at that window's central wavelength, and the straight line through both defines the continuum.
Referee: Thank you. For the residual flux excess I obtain -2.8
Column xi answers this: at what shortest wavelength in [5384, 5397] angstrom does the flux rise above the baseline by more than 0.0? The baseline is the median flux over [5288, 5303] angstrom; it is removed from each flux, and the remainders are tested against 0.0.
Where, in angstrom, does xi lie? 5385.58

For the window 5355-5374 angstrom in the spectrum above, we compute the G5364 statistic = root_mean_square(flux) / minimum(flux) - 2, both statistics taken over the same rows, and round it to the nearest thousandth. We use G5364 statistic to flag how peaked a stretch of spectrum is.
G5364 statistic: -0.890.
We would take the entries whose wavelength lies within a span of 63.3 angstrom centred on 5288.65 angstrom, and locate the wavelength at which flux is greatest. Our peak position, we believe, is 5311.69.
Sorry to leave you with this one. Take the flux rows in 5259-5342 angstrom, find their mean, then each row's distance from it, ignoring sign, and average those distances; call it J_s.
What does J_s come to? 1.5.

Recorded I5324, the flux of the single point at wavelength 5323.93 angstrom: 24.01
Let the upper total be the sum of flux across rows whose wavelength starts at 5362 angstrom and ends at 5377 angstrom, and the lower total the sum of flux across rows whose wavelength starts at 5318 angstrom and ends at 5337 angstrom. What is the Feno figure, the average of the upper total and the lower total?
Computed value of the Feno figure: 167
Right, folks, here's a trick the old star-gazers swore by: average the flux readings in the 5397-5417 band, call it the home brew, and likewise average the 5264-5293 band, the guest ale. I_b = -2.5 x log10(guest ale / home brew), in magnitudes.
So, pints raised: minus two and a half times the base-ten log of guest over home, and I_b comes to 0.06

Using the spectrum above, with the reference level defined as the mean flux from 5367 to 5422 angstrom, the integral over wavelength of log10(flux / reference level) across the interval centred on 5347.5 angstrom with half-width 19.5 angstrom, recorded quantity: -0.14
